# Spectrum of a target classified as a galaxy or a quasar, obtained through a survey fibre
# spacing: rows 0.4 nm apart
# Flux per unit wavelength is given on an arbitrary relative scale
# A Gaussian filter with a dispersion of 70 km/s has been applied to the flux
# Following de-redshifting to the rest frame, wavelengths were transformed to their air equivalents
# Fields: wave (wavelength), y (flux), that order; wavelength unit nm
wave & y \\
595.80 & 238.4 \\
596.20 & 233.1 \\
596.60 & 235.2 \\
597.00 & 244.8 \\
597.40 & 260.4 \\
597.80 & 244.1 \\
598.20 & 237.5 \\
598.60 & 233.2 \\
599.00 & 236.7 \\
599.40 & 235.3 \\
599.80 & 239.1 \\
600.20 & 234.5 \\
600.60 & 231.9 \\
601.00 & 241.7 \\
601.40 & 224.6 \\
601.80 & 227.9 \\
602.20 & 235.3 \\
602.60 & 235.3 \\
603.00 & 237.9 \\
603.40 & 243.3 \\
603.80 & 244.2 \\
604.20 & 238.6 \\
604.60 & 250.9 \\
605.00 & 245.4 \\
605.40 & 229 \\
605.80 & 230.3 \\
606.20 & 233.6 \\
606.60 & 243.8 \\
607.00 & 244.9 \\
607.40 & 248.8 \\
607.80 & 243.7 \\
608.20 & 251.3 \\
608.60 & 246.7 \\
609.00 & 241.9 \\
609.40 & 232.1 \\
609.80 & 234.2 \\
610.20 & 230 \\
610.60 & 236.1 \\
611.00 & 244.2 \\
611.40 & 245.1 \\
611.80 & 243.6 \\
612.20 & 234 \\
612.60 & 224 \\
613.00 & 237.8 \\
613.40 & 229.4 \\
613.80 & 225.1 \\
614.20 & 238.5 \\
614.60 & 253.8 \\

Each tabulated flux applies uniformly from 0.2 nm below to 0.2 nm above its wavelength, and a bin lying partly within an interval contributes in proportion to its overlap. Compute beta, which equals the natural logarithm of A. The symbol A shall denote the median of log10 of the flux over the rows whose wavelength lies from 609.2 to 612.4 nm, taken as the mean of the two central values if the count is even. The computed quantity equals 0.863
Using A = 2.37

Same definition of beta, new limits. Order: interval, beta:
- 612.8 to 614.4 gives 0.862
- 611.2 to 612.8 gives 0.866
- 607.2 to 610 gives 0.870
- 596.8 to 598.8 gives 0.870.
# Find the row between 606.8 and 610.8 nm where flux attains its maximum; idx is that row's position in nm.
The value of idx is 608.20 nm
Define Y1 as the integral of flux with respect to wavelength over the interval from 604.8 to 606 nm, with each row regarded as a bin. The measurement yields 282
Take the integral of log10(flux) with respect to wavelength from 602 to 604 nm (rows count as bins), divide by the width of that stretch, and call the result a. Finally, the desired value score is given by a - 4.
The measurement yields -1.62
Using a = 2.38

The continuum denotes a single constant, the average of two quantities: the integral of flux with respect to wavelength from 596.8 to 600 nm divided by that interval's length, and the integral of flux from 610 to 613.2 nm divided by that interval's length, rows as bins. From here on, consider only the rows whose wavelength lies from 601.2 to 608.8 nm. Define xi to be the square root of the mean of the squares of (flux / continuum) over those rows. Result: 1.00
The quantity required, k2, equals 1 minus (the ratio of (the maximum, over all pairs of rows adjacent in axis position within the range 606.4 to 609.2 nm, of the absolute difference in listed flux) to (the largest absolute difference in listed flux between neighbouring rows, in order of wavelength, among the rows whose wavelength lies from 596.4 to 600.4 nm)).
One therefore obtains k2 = 0.53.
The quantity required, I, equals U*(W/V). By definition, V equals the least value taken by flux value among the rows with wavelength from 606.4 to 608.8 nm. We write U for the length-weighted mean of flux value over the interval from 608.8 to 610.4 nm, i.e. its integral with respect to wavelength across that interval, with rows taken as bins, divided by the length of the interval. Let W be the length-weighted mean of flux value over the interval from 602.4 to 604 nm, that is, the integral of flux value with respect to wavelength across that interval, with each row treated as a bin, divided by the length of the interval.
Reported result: 231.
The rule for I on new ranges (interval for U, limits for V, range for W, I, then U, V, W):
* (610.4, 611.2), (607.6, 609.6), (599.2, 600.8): 243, 240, 232.1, 235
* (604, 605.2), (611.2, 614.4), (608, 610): 264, 245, 224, 241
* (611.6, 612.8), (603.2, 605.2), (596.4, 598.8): 238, 234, 238.6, 243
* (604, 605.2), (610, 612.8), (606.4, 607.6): 269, 245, 224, 246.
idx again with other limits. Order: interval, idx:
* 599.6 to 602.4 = 601.00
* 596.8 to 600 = 597.40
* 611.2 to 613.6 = 611.40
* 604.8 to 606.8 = 605.00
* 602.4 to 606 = 604.60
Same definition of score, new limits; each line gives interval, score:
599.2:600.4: -1.63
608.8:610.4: -1.63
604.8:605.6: -1.63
